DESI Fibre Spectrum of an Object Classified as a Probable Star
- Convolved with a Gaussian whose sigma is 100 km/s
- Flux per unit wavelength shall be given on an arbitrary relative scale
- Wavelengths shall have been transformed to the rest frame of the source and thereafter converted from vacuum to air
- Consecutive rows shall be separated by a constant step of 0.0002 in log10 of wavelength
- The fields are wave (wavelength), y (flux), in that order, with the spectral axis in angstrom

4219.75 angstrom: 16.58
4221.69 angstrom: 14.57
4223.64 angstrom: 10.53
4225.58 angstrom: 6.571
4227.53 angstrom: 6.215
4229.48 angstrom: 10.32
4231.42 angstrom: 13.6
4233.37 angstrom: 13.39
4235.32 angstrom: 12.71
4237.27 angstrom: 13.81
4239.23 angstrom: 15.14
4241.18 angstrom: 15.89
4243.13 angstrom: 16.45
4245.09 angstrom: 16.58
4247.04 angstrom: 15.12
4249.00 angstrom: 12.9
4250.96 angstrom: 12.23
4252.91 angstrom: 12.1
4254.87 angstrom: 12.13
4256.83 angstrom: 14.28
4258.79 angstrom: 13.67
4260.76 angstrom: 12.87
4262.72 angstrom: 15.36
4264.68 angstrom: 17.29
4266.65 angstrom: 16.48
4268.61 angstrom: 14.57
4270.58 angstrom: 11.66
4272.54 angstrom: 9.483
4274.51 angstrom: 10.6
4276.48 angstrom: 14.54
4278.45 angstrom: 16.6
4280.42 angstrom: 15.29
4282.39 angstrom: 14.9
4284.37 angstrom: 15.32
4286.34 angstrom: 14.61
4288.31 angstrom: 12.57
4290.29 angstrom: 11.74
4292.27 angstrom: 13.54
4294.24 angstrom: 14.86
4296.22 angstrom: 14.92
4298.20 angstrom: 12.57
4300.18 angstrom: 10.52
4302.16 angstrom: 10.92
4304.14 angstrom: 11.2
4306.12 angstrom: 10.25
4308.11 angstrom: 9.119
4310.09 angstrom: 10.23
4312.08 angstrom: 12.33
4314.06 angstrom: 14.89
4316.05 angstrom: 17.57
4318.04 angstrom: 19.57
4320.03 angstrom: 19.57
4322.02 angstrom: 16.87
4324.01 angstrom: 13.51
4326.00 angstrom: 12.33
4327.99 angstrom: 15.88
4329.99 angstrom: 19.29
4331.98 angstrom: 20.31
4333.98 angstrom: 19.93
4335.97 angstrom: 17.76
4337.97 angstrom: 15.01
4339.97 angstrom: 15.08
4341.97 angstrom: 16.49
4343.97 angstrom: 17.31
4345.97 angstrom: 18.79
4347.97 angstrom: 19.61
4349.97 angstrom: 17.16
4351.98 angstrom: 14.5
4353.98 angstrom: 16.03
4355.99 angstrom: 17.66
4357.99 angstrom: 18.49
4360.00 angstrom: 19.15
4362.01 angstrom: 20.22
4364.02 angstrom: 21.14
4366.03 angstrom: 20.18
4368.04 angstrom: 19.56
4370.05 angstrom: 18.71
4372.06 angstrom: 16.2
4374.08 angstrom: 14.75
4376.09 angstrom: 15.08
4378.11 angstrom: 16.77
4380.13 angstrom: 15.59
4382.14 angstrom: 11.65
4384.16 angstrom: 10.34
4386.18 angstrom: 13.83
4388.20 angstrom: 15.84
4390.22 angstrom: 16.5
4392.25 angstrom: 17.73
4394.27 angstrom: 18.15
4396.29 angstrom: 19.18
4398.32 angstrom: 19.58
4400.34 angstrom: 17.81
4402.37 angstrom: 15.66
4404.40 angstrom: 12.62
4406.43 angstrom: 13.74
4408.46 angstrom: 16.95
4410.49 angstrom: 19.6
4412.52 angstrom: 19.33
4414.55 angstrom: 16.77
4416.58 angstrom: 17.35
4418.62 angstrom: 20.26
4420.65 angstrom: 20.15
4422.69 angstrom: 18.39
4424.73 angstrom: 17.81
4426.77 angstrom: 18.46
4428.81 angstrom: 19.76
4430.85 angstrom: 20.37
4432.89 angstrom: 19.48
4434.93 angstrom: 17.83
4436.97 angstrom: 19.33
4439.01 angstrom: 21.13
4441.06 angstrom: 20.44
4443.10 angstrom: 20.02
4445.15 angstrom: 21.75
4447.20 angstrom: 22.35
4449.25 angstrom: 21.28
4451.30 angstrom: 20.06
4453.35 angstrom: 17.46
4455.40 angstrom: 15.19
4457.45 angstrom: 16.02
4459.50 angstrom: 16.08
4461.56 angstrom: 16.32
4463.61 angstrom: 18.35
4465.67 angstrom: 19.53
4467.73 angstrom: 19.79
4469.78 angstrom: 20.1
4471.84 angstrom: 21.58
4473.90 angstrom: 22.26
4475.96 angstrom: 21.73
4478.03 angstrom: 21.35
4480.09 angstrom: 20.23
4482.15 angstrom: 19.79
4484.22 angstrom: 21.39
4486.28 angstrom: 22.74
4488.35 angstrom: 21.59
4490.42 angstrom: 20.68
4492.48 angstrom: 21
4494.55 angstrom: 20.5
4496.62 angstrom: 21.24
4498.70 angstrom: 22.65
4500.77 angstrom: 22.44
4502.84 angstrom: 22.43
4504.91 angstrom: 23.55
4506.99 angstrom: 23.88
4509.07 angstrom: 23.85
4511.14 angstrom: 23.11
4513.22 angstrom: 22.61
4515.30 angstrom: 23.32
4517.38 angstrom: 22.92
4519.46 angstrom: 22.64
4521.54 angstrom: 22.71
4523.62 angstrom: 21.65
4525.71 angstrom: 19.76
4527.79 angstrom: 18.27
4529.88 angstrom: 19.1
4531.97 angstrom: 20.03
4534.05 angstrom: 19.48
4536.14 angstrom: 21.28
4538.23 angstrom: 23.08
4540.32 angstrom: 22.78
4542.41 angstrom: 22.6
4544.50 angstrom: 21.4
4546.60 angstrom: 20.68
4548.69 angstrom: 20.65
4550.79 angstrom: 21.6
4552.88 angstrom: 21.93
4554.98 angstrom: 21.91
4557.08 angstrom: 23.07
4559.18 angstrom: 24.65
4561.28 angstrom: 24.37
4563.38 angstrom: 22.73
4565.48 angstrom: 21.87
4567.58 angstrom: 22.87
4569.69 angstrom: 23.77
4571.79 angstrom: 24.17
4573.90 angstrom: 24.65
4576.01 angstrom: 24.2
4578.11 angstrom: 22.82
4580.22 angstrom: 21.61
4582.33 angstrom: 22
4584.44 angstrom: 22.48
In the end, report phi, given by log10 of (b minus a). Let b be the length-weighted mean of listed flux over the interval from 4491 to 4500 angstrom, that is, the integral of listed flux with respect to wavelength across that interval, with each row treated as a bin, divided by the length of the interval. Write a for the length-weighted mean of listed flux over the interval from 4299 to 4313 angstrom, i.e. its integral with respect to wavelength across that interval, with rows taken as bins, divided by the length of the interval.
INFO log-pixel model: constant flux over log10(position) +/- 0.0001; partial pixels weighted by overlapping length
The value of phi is 1.0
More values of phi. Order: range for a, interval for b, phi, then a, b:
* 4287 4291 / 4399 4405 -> 0.5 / 12.4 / 15.8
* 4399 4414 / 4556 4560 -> 0.9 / 16.6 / 23.8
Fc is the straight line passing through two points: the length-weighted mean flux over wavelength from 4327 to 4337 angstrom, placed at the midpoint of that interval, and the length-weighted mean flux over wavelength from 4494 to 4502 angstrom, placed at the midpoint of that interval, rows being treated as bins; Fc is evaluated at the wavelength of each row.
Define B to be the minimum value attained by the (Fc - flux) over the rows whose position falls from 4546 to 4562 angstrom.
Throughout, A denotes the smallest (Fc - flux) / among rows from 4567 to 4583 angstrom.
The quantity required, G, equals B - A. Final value -0.3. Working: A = -1.4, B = -1.7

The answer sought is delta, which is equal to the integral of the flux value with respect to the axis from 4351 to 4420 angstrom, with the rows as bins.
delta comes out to 1172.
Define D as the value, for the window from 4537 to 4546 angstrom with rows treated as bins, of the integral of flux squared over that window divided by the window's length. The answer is 500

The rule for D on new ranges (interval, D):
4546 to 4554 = 452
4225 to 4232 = 91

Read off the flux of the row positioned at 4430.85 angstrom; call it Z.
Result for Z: 20.37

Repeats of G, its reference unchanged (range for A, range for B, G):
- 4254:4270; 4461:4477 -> -1.0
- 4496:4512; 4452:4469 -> 3.3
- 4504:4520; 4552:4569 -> 0.2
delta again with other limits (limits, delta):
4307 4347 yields 643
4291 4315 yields 290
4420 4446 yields 509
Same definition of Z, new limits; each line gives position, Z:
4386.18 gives 13.83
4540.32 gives 22.78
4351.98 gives 14.5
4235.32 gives 12.71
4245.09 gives 16.58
